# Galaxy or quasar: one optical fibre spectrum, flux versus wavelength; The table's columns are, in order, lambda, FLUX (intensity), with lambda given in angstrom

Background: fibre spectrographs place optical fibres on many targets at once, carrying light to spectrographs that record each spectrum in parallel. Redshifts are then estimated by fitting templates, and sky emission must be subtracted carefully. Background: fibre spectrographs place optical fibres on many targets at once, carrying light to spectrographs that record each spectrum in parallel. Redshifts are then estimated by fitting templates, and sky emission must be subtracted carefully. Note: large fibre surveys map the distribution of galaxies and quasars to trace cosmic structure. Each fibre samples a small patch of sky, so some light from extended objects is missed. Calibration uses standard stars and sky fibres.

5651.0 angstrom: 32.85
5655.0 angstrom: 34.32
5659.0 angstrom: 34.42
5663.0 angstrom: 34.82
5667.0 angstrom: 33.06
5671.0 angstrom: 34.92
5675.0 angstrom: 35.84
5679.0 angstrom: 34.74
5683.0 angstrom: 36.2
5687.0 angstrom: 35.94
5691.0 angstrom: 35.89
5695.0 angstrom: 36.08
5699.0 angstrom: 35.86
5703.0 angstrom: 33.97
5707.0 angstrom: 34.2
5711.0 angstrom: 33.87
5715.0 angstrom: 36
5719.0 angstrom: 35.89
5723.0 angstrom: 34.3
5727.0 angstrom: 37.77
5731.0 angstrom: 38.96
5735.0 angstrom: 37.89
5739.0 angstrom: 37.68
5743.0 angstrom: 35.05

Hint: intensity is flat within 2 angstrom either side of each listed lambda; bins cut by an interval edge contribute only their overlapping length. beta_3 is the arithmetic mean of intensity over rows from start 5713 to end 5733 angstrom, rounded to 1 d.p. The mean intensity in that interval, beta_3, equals 36.6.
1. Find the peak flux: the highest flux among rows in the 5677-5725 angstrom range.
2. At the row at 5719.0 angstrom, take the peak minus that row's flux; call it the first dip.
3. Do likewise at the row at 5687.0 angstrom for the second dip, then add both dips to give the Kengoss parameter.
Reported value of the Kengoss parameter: 0.6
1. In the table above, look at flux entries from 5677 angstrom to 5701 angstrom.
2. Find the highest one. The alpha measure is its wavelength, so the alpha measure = 5683.0 angstrom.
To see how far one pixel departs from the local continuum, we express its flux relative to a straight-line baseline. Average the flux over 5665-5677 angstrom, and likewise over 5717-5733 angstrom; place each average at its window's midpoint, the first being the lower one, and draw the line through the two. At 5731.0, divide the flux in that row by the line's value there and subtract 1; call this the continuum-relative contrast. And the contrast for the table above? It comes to 0.05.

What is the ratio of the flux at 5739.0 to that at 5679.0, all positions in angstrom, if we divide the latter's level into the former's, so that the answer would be 1.08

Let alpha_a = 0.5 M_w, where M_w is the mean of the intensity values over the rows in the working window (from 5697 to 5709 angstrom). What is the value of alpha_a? 17.3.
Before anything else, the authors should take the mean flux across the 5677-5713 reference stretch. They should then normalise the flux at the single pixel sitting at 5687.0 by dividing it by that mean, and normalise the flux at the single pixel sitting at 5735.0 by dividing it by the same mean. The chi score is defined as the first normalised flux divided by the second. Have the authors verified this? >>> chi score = 0.95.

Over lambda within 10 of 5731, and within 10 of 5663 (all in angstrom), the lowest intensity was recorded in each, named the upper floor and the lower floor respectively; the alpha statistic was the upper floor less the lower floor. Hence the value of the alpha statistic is 1.2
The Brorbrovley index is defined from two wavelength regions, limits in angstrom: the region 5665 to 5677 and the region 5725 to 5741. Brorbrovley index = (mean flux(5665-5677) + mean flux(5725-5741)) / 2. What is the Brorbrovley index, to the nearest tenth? 36.3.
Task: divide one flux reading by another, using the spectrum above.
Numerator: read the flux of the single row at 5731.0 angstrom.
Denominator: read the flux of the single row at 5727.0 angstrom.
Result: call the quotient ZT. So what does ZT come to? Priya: 1.03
